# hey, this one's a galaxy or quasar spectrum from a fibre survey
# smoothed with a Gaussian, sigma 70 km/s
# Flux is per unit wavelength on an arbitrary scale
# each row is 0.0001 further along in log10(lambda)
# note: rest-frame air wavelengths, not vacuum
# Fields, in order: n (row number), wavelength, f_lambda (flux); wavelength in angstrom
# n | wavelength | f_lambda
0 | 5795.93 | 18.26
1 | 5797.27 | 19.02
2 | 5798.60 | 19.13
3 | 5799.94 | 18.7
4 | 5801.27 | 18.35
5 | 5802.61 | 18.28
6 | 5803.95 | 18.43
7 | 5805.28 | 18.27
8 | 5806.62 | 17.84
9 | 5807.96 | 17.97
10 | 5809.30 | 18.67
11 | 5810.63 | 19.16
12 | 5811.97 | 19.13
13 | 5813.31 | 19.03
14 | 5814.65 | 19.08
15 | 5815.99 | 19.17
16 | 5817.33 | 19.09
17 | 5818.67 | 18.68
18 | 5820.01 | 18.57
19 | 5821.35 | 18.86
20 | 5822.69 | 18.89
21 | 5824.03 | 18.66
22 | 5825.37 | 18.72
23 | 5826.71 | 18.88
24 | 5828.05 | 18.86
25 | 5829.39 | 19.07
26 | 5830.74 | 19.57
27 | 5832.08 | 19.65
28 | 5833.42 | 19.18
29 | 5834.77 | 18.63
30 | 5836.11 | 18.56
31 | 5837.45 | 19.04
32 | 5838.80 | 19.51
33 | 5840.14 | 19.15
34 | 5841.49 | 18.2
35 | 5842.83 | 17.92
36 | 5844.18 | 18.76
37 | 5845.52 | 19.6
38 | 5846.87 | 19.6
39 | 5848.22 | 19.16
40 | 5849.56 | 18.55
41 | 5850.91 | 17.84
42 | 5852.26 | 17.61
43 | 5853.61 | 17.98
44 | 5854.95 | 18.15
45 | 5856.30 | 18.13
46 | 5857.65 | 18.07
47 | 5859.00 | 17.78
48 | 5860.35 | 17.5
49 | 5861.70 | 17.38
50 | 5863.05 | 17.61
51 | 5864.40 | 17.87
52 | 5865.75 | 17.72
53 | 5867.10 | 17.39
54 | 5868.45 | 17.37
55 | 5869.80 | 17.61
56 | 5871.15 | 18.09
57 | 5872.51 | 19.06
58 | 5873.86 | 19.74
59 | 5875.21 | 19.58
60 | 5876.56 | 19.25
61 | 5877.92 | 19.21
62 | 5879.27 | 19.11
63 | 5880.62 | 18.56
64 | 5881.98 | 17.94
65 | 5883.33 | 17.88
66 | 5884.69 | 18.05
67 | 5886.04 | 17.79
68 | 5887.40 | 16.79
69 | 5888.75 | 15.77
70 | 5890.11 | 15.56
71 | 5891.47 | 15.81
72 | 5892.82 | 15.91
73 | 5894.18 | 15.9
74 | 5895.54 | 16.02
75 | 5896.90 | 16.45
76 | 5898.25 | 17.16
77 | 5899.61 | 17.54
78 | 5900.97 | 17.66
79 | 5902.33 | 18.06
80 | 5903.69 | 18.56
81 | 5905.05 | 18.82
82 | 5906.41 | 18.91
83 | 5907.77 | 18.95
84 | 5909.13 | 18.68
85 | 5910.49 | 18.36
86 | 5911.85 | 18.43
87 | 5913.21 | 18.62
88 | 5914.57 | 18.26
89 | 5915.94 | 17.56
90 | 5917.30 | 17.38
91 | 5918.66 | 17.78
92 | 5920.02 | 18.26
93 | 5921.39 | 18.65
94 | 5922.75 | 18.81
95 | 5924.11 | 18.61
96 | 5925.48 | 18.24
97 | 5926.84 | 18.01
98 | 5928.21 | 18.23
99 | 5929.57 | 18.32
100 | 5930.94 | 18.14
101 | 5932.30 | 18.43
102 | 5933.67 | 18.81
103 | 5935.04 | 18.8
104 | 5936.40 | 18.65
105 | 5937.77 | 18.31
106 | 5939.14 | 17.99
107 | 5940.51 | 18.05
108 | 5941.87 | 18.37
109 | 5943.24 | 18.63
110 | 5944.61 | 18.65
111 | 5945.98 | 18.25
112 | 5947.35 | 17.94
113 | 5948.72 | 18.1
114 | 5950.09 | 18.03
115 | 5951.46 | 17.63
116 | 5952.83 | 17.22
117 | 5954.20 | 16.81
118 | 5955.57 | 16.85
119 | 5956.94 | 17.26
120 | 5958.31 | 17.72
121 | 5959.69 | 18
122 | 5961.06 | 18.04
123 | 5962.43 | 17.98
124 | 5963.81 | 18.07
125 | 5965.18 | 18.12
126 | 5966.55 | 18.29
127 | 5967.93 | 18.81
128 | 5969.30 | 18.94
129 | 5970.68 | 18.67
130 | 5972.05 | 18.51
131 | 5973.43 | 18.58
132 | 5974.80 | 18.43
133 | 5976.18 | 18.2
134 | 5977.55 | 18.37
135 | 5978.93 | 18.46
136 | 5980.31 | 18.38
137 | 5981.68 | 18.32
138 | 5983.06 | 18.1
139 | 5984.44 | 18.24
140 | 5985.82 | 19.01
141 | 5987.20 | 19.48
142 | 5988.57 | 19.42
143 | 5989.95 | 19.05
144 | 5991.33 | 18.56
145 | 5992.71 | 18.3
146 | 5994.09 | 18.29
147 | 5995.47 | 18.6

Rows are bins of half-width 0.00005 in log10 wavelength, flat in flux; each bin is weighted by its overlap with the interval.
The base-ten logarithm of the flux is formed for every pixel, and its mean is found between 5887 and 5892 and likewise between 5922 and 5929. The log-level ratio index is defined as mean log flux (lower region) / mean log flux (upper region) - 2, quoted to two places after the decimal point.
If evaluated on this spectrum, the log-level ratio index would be -1.05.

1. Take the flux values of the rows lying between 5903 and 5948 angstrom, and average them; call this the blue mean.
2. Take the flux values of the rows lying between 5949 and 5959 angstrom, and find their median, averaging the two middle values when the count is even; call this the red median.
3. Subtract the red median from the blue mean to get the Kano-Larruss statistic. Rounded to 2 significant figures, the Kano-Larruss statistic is 1.1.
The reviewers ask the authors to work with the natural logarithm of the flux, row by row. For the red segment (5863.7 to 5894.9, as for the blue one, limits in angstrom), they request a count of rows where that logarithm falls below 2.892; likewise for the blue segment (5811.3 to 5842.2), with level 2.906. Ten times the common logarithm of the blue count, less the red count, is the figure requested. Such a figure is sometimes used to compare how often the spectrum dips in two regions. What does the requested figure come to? -14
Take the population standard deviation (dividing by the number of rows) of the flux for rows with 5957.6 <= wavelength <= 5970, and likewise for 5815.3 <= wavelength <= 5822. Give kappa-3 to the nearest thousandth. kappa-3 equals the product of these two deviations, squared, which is 0.008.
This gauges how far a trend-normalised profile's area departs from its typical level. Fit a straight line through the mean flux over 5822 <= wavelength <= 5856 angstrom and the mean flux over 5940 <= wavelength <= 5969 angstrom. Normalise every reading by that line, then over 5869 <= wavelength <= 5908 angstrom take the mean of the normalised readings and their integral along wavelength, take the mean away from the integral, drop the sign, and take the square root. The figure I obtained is 6.1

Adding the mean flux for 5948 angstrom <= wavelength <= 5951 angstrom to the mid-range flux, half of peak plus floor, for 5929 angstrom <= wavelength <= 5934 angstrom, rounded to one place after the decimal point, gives 36.5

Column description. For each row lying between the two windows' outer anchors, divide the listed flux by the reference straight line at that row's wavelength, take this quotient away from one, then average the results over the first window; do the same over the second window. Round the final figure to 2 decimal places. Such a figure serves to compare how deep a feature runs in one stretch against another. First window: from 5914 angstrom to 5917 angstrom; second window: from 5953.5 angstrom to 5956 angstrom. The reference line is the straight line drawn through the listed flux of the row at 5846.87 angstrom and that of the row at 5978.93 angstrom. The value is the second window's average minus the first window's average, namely 0.04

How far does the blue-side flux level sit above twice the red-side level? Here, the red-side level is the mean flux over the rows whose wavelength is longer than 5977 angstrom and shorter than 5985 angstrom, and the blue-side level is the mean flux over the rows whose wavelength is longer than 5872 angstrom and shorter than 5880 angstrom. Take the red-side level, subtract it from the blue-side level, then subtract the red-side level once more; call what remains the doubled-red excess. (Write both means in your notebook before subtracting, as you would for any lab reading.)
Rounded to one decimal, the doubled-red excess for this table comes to -17.3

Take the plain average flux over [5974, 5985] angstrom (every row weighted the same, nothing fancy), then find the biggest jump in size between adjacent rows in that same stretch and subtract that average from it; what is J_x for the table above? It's -18.1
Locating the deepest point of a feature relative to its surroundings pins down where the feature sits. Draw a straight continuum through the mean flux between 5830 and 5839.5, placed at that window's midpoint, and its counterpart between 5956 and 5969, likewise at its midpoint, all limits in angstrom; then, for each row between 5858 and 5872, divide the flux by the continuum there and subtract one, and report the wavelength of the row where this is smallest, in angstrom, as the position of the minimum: 5861.70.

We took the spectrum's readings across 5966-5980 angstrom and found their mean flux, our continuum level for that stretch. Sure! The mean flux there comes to 18.5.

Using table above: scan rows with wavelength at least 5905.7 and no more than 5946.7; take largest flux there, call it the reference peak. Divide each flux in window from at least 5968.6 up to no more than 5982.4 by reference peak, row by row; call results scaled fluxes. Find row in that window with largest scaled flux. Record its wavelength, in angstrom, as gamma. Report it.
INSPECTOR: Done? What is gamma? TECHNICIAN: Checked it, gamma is 5969.30 angstrom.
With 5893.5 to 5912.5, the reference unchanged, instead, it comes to 5907.77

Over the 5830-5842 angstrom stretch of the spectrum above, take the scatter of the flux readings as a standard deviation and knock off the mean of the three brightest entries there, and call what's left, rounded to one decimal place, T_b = -19.1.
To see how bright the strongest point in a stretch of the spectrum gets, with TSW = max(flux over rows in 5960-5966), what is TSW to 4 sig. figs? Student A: 18.12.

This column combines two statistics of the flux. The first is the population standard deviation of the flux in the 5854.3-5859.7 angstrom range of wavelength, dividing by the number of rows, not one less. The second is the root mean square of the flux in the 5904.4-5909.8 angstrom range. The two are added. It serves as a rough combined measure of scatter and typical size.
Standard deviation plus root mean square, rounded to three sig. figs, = 19.0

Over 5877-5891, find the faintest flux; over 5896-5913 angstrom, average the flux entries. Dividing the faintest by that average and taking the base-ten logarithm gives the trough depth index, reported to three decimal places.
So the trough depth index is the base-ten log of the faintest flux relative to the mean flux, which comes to -0.066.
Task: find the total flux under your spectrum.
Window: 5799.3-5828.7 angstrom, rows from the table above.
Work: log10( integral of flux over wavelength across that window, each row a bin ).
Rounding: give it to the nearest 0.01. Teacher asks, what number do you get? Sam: 2.74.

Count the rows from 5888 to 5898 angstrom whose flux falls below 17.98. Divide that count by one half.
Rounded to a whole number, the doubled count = 14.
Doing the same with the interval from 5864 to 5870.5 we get 10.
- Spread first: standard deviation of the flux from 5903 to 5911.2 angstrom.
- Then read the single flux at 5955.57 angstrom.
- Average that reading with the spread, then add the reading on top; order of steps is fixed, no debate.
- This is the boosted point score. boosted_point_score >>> 25.4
